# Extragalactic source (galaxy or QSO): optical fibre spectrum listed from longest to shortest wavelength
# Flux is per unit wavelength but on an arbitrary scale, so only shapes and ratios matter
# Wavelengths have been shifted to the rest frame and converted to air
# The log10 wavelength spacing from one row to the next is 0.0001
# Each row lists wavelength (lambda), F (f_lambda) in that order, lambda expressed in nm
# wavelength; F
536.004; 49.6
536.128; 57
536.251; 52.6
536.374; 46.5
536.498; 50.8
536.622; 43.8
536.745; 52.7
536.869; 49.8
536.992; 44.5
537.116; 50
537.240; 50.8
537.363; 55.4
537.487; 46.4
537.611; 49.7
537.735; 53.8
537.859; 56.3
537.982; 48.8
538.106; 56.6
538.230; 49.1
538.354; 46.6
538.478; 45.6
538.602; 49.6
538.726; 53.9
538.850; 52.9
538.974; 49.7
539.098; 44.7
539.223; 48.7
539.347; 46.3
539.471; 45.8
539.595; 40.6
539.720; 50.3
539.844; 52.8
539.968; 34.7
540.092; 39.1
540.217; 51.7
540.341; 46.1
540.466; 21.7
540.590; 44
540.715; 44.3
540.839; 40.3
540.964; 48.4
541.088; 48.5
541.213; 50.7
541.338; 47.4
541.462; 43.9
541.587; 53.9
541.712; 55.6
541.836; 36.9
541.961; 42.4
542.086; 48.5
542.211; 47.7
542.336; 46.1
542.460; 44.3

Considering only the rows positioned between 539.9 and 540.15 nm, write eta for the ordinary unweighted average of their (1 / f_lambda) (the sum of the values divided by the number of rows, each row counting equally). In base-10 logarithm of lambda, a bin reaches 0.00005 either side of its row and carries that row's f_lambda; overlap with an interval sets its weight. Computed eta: 0.027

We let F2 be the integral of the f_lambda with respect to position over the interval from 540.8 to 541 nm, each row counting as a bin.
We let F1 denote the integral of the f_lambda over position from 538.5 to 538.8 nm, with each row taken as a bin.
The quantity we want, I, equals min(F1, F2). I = 8.84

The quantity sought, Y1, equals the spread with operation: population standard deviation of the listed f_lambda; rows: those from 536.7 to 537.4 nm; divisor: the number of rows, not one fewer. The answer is 3.3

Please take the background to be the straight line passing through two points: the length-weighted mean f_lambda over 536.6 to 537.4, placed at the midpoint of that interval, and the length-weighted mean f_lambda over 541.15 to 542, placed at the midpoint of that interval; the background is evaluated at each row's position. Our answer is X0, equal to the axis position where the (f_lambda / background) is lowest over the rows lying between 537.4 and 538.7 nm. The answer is 538.478 nm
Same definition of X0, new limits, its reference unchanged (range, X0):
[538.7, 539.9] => 539.595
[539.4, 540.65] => 540.466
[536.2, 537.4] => 536.622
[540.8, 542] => 541.836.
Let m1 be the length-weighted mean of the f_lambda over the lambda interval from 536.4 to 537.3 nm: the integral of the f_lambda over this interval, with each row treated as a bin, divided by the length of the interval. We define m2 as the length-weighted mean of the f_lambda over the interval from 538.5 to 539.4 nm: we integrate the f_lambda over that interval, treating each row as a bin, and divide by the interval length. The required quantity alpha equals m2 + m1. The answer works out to 98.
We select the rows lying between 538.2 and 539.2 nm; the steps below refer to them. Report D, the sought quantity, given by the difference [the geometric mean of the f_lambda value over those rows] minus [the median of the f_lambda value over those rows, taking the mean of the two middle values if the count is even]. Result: -0.4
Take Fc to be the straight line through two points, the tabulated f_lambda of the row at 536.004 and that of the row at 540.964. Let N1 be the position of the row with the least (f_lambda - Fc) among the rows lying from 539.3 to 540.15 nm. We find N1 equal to 539.968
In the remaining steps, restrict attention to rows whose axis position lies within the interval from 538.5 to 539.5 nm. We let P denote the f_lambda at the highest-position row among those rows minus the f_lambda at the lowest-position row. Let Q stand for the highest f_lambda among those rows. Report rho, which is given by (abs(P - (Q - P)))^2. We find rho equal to 3782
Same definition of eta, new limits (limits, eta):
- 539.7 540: 0.023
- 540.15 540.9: 0.026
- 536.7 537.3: 0.020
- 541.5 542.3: 0.021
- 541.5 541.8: 0.018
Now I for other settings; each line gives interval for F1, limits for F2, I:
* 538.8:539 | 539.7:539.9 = 10.30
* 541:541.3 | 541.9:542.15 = 11.35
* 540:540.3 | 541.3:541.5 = 9.16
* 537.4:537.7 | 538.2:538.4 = 9.55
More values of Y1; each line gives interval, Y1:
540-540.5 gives 11.3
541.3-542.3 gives 5.7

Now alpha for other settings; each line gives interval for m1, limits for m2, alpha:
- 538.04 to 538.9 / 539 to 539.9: 98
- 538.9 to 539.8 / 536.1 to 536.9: 97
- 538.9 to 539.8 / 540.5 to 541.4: 92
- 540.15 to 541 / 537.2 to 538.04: 94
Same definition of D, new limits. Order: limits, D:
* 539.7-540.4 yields -2.9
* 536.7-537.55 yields -0.2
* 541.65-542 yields 1.9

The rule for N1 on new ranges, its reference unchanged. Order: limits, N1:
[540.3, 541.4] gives 540.466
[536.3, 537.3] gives 536.622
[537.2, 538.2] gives 537.487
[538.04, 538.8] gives 538.478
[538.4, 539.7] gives 539.595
